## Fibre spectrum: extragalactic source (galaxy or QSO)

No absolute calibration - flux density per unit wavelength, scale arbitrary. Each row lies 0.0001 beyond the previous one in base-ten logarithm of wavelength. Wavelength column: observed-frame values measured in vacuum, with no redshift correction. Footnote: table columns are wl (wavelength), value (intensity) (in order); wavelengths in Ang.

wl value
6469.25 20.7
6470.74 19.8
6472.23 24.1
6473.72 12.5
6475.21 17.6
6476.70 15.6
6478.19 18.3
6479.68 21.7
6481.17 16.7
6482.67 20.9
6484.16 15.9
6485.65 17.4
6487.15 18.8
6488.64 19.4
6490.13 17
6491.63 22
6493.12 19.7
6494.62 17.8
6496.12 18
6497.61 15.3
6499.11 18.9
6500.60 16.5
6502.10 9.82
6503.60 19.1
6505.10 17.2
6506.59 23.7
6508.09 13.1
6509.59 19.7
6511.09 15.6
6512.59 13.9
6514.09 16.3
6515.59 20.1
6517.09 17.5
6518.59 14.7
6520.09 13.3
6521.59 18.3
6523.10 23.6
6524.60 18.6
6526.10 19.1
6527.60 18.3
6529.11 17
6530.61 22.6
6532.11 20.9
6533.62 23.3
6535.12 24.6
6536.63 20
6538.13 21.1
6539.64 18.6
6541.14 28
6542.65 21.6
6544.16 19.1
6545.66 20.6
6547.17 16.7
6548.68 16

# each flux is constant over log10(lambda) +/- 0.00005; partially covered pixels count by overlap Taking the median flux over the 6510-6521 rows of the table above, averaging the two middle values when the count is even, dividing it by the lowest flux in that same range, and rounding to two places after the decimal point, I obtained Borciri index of 1.17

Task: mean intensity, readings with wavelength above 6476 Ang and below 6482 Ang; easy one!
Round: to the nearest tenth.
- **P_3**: 18.1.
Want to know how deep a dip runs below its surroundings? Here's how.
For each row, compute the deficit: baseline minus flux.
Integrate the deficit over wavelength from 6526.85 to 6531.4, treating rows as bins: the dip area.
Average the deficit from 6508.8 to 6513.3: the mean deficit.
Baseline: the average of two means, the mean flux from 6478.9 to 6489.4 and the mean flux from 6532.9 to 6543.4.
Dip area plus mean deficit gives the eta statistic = 9.9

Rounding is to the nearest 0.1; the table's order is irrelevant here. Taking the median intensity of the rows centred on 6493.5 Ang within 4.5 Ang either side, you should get 17.9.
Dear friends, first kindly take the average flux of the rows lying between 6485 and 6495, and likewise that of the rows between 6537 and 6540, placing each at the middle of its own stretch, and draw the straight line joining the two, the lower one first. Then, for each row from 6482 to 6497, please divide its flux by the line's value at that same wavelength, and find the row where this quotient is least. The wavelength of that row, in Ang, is 6484.16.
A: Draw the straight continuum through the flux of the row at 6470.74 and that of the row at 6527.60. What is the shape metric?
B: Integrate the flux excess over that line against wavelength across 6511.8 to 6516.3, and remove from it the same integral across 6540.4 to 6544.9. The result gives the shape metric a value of -31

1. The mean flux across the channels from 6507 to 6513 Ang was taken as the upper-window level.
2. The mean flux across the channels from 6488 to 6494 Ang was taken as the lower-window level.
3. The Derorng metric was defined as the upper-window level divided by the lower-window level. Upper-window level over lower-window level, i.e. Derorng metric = 0.8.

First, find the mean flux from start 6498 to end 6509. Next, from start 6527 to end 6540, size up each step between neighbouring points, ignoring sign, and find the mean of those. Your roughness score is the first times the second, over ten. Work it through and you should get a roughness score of 4.3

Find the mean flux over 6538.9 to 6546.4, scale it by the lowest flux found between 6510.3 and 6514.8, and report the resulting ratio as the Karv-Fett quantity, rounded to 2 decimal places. 1.55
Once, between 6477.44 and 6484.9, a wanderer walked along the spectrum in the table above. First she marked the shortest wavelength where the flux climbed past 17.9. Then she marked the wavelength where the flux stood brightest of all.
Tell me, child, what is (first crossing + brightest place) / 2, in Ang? 6478.9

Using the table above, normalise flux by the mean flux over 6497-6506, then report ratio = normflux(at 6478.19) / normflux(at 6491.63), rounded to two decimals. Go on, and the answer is 0.83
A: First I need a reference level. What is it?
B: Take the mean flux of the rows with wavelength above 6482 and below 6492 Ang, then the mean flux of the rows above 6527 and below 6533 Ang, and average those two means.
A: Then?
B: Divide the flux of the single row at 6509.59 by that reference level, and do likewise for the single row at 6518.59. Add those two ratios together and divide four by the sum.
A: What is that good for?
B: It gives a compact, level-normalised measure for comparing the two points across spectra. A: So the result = 2.2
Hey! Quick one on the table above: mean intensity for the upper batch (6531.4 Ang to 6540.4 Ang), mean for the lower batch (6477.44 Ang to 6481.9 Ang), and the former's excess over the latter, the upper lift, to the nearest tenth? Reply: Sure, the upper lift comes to 2.5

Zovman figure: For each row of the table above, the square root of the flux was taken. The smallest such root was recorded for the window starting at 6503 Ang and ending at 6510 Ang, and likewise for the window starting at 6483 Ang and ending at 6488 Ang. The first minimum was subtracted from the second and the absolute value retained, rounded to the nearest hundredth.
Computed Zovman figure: 0.37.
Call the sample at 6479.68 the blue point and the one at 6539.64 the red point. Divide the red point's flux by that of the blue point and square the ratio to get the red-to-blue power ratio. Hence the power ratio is 0.73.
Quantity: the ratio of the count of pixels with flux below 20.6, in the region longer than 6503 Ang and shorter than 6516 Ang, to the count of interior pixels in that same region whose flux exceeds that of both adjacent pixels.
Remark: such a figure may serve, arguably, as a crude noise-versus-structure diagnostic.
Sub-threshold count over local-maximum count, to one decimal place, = 4.0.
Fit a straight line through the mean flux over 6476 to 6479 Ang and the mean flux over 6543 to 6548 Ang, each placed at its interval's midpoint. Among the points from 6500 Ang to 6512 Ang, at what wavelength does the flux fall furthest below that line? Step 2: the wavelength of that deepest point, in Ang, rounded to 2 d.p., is 6502.10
